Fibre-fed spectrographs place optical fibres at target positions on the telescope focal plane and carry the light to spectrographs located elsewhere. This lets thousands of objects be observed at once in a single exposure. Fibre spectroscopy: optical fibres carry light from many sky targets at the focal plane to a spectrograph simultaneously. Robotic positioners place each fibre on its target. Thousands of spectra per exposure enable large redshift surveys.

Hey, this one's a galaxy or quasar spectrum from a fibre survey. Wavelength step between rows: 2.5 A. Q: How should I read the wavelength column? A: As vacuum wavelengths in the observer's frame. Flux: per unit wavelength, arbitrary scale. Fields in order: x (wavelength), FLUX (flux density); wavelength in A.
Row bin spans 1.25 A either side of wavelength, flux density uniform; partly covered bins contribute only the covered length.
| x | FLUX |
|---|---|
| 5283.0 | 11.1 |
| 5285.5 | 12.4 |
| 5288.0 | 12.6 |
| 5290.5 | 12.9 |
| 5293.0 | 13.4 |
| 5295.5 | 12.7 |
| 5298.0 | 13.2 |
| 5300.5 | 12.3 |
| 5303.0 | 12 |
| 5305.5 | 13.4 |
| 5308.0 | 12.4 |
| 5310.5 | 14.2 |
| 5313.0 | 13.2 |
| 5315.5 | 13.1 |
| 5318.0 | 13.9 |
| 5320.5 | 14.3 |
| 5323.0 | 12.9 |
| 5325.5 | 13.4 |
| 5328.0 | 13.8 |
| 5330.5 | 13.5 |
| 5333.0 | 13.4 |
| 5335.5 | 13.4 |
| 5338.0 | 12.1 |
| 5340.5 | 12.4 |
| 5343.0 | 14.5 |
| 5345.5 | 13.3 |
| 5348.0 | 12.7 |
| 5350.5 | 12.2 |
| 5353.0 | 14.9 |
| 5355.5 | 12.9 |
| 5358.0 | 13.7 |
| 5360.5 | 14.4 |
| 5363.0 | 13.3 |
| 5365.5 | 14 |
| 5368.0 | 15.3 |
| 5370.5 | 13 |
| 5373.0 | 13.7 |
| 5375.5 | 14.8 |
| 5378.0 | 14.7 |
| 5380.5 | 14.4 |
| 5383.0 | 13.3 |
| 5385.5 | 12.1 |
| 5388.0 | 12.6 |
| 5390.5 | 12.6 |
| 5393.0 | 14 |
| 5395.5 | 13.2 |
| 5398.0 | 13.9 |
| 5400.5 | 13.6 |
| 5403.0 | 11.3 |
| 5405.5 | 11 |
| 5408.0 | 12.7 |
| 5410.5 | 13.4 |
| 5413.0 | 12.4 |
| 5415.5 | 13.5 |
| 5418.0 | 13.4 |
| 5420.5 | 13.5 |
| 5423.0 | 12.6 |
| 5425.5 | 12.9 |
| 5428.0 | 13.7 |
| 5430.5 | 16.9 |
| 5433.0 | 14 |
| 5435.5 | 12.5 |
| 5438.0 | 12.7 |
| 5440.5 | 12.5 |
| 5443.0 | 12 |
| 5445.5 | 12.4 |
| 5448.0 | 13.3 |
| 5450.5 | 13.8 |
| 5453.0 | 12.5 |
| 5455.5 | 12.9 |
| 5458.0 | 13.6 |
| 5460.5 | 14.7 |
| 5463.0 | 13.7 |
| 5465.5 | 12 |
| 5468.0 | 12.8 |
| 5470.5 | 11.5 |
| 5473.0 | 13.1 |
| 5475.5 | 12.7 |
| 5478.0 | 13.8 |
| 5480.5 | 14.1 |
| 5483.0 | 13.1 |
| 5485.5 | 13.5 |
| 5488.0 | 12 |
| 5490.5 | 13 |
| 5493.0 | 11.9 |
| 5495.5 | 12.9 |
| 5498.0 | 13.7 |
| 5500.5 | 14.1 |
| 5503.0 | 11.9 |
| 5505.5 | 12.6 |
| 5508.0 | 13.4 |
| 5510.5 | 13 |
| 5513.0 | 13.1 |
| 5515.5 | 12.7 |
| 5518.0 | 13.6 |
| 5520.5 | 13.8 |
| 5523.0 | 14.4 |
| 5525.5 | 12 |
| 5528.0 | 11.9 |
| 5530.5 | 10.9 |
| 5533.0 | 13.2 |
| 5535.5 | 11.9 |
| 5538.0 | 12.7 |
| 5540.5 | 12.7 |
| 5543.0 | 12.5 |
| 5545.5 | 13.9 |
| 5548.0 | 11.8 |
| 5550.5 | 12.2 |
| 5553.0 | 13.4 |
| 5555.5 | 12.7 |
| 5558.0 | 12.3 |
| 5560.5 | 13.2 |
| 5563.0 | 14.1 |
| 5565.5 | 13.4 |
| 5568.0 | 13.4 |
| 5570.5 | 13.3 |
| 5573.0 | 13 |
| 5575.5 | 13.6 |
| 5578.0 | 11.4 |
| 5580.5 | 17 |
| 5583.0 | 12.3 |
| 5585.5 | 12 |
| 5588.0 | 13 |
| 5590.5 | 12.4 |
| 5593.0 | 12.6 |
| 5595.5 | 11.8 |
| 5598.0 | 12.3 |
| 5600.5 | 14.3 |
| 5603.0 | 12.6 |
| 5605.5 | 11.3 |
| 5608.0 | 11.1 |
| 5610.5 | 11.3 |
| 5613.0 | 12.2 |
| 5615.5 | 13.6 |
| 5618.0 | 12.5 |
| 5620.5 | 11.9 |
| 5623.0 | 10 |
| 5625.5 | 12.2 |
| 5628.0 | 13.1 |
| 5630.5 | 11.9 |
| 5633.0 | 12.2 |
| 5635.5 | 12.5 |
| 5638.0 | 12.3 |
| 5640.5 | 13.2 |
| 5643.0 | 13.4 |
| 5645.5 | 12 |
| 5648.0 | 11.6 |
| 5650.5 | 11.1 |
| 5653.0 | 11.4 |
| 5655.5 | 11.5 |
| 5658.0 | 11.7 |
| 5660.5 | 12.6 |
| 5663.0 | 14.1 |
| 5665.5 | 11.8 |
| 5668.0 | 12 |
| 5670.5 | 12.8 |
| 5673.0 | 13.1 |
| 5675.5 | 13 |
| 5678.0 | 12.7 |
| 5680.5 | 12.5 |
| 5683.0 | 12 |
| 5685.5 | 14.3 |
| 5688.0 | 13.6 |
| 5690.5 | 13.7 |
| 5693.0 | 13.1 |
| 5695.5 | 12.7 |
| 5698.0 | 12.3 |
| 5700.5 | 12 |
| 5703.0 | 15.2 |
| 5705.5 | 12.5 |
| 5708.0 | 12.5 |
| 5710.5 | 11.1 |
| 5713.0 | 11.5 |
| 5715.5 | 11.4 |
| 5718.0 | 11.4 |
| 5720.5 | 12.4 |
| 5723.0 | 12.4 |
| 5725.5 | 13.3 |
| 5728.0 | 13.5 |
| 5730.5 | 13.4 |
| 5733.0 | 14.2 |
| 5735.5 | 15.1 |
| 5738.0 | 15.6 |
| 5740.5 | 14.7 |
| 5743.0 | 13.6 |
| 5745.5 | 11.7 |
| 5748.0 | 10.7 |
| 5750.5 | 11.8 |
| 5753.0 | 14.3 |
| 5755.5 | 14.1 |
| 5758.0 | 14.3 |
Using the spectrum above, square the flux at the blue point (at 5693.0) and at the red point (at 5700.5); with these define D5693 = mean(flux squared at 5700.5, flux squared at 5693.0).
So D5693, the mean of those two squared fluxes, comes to 158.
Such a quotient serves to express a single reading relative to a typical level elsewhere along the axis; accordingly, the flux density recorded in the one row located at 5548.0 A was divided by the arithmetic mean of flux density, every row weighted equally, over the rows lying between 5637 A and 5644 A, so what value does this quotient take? 0.91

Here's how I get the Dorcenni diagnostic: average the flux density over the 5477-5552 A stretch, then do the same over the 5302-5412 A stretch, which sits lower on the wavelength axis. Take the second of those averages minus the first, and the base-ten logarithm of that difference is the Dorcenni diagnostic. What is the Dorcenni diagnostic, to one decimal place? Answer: -0.3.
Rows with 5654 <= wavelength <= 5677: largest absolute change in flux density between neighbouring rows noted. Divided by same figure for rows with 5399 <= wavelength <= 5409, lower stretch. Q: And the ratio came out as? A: 1.0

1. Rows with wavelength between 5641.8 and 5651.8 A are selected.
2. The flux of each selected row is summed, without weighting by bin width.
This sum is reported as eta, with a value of 48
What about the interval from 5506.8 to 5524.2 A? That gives 94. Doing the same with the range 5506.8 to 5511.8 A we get 26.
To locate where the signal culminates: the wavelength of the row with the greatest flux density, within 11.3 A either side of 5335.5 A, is 5343.0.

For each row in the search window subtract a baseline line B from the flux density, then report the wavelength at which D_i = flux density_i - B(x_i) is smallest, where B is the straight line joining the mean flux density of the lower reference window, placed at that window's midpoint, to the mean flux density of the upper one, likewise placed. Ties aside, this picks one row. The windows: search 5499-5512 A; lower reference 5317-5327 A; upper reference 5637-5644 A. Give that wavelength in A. 5503.0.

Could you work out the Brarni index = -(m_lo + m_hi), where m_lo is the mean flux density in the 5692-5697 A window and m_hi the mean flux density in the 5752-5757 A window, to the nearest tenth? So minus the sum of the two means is -27.1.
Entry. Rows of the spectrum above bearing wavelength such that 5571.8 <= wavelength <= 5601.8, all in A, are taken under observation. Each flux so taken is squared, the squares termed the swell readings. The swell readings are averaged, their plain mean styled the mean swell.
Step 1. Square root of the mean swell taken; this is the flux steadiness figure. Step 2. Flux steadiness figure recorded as 13.1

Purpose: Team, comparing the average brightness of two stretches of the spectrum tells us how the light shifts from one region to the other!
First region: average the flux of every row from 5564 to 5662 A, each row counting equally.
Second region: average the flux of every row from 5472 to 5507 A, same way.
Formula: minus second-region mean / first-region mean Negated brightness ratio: -1.05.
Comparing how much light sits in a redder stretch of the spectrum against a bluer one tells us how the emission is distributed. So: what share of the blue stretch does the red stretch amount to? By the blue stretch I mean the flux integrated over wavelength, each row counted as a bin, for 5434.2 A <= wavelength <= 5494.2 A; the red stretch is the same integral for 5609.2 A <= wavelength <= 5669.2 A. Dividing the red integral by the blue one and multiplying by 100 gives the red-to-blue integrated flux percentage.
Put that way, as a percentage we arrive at 94.2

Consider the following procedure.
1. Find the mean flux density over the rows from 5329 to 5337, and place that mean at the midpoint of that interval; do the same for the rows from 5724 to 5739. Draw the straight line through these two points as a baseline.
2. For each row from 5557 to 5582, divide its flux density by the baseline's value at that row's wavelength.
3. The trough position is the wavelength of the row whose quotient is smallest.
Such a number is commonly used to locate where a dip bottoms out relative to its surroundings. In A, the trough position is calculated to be 5578.0 A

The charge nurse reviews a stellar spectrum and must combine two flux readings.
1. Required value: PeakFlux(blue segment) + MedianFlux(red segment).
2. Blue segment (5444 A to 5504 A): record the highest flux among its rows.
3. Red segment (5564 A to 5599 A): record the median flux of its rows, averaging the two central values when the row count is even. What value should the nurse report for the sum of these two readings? 27.5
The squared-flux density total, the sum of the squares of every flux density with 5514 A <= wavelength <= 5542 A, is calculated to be 1787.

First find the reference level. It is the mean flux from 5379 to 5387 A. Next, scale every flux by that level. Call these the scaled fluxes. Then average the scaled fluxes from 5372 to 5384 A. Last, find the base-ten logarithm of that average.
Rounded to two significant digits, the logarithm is 0.029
